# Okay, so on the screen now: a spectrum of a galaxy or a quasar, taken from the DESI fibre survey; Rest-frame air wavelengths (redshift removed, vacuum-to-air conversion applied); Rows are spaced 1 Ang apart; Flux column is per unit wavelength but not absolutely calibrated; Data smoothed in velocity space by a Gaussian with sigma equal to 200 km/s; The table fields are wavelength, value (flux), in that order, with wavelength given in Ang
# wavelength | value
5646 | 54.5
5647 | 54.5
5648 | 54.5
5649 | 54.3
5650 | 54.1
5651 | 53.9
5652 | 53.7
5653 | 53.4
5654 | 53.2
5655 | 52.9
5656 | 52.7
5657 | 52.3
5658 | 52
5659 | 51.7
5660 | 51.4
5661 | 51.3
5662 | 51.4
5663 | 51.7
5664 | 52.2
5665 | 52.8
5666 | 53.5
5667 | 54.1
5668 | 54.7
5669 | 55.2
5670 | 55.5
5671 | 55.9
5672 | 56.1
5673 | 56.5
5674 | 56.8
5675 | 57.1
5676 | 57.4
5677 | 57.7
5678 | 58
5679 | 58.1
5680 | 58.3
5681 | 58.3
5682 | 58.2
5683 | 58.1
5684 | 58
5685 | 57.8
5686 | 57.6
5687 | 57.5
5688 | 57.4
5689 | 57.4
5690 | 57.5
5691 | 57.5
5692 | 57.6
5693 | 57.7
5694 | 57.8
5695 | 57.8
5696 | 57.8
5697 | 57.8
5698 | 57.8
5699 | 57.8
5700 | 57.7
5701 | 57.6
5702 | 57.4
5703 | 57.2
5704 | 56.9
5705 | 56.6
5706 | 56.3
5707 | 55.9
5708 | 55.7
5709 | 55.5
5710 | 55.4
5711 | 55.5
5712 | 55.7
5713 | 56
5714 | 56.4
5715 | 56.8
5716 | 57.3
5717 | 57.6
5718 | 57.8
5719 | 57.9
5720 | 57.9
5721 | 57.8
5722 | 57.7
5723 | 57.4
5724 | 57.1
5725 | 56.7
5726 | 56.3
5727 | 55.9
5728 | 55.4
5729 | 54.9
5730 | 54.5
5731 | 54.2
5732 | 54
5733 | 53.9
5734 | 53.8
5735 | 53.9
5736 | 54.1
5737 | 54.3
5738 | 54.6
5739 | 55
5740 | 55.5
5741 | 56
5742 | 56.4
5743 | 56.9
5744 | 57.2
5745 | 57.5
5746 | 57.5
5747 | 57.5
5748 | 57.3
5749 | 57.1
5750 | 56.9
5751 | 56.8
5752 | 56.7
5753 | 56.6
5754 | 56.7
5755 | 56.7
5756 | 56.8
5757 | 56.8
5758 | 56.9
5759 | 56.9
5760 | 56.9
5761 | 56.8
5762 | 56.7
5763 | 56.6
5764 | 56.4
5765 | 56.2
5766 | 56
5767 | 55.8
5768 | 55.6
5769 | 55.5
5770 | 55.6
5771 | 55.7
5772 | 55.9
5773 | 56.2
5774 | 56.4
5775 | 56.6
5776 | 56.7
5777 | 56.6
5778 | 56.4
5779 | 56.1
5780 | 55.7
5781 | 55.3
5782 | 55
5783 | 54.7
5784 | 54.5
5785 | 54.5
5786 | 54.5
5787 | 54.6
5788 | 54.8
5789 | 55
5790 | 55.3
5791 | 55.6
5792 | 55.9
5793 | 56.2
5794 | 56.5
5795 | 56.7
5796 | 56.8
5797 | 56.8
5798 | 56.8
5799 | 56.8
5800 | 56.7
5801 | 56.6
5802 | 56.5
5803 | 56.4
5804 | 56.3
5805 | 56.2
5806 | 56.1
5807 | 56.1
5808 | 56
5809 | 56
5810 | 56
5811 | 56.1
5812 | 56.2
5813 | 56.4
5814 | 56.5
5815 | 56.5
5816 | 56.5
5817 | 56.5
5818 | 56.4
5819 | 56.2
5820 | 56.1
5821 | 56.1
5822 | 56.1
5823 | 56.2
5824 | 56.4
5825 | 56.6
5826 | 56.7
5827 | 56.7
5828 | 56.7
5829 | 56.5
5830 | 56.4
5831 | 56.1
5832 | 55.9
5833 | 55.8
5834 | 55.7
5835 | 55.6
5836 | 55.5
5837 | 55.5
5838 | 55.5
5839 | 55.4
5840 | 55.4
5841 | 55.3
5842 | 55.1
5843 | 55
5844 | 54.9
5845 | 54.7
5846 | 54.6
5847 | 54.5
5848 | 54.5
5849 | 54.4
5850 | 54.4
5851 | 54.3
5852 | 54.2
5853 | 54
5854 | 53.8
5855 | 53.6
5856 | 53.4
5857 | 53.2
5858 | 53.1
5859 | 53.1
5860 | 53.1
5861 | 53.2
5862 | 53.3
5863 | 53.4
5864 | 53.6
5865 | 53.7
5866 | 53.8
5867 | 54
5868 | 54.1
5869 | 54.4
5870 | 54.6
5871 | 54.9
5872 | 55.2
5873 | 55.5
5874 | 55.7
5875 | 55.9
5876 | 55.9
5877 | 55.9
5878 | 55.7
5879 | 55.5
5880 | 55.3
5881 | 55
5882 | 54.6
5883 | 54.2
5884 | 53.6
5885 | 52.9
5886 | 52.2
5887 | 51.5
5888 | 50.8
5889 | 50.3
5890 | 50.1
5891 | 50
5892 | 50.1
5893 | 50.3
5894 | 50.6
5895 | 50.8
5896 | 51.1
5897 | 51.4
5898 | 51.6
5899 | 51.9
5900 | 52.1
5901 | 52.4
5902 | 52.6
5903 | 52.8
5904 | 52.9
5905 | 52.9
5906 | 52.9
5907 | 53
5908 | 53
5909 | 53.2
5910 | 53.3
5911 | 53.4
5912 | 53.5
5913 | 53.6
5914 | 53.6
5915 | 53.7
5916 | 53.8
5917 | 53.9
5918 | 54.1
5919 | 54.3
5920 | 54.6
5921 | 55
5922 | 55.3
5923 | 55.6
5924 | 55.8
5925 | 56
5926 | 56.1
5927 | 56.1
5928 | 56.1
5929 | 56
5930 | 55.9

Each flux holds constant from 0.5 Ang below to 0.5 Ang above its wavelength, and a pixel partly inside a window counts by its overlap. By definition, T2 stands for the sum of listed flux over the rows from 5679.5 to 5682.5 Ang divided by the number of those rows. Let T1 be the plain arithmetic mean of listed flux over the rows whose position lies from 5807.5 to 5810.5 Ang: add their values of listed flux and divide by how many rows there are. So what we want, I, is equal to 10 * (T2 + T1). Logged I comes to 1143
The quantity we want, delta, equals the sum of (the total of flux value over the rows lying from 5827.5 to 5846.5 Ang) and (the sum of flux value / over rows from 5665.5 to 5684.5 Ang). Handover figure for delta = 2133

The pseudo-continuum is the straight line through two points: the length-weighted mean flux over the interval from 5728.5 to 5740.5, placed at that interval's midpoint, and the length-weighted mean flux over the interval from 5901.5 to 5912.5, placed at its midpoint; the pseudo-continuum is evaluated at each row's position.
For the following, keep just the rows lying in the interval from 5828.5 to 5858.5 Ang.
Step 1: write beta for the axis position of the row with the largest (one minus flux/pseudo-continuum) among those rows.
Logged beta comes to 5858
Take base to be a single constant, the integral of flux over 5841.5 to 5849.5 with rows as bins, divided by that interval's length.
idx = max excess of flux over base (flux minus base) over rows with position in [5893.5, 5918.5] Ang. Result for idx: -0.6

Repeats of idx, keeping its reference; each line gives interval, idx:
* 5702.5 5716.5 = 2.6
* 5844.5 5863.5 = 0.0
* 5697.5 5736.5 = 3.2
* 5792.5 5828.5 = 2.1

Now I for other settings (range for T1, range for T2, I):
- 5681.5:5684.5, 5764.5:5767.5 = 1141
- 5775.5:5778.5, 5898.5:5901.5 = 1087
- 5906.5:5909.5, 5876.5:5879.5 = 1088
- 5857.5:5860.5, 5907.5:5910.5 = 1063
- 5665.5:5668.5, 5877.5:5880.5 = 1096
